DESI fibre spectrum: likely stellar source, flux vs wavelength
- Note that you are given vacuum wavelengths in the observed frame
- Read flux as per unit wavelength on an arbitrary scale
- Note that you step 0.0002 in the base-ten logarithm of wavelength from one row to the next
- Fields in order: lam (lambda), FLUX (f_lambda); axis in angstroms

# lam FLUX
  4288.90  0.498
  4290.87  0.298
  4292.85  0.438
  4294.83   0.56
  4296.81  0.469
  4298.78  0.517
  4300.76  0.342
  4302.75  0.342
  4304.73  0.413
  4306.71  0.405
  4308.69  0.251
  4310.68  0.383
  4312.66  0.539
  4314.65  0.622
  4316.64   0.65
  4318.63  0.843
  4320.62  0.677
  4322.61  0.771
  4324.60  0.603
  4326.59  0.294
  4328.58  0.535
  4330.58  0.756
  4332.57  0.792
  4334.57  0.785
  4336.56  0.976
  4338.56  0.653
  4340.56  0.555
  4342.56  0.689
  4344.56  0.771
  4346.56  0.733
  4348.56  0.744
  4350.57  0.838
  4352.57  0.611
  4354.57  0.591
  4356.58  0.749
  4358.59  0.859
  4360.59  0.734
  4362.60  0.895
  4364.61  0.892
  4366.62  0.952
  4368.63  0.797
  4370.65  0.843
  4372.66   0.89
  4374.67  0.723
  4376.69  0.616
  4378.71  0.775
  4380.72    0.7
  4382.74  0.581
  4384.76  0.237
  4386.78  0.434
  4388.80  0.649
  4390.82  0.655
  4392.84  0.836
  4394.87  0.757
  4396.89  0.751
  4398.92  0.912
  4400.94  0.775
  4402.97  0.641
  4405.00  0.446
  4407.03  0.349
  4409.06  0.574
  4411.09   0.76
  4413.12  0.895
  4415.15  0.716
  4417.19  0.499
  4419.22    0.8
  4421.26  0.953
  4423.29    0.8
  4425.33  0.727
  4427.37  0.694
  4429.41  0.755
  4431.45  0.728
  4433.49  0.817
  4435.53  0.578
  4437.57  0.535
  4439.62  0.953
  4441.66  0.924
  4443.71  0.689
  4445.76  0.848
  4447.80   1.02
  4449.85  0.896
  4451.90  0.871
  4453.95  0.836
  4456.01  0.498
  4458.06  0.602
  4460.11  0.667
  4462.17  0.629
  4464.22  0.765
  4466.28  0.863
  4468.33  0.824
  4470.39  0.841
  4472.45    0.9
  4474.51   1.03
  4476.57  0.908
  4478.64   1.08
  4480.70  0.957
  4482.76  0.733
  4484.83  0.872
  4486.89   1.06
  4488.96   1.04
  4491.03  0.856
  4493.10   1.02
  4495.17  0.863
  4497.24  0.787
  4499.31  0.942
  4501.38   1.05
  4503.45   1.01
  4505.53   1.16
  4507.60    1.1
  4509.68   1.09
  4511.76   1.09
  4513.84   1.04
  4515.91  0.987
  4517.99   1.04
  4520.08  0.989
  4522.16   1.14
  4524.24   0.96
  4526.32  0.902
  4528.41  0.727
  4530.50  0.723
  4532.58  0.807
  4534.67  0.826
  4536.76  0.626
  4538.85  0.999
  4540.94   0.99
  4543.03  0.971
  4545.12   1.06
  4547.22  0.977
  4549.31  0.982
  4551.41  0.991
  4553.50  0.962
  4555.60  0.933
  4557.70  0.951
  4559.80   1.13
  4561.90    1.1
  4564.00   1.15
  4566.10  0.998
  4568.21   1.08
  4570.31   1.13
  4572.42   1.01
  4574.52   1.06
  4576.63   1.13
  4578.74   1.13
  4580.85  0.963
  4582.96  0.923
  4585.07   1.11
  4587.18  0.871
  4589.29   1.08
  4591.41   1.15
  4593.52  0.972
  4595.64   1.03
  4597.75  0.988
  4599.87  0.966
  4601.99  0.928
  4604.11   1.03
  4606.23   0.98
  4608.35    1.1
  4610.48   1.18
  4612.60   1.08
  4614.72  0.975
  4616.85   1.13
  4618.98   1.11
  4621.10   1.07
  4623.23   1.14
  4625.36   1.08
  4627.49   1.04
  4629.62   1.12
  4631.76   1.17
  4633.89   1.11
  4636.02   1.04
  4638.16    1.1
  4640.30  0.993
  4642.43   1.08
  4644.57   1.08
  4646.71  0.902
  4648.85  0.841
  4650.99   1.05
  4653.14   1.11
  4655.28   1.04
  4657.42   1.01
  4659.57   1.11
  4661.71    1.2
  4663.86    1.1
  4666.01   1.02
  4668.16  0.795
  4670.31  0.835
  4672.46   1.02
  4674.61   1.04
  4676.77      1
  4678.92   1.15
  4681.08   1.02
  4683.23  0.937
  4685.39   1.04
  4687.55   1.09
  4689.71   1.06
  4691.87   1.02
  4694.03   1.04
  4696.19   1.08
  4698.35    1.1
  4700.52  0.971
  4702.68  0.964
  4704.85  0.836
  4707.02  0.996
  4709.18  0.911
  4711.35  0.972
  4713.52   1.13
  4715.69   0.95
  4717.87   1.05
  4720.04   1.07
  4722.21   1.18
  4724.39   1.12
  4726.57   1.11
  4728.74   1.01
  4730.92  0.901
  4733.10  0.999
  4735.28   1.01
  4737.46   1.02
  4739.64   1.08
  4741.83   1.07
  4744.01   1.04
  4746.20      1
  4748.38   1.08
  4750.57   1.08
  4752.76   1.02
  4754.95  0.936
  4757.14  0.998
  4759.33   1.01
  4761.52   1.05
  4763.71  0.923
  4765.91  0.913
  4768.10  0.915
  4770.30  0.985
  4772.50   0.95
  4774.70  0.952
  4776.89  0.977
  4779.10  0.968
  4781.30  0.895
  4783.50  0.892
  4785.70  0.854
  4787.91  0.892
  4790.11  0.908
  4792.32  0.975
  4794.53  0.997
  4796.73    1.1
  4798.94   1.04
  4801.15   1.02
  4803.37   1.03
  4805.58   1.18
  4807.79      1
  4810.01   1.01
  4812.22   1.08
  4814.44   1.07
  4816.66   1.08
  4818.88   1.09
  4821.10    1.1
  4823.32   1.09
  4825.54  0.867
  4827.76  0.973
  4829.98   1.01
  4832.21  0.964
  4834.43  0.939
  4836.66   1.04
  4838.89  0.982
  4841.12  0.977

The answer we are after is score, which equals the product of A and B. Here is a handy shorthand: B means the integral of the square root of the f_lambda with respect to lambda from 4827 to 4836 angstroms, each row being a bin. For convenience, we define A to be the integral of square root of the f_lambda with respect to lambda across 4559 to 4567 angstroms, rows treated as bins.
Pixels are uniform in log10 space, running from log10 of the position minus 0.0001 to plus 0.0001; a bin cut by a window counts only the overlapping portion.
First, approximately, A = 8.4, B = 8.9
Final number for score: 74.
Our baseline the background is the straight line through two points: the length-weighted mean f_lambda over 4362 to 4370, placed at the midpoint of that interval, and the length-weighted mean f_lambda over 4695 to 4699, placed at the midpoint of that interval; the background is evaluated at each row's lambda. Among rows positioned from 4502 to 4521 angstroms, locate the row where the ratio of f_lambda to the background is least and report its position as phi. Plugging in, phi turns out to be 4520.08 angstroms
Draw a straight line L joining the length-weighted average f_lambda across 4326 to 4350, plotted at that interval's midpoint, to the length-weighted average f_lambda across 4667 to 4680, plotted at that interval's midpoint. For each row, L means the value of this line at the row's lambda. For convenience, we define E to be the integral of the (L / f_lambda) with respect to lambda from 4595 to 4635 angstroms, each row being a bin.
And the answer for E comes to 35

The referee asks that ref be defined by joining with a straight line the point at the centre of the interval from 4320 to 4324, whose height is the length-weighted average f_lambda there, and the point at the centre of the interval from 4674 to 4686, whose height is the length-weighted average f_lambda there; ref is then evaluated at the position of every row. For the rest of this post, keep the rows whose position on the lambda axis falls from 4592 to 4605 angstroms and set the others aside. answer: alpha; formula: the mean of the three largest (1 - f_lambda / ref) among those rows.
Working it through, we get 0.00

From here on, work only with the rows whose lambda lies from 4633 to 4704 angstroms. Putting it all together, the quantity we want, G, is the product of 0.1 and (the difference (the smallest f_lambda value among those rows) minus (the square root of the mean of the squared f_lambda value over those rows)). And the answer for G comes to -0.024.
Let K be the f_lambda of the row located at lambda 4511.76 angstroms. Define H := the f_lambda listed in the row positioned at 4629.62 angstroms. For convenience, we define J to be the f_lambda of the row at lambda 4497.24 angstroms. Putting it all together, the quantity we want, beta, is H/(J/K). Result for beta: 1.55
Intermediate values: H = 1.12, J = 0.787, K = 1.09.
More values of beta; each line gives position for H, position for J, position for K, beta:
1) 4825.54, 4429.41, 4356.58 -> 0.86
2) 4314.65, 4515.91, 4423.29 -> 0.50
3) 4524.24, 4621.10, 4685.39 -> 0.93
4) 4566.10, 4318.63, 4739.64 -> 1.28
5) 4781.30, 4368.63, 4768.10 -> 1.03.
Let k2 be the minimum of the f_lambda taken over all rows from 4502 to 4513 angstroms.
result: 1.01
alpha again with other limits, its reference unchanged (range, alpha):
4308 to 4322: 0.45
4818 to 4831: 0.18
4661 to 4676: 0.14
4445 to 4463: 0.31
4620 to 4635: -0.08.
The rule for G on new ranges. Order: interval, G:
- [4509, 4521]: -0.005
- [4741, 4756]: -0.010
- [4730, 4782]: -0.010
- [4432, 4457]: -0.031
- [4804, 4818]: -0.007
